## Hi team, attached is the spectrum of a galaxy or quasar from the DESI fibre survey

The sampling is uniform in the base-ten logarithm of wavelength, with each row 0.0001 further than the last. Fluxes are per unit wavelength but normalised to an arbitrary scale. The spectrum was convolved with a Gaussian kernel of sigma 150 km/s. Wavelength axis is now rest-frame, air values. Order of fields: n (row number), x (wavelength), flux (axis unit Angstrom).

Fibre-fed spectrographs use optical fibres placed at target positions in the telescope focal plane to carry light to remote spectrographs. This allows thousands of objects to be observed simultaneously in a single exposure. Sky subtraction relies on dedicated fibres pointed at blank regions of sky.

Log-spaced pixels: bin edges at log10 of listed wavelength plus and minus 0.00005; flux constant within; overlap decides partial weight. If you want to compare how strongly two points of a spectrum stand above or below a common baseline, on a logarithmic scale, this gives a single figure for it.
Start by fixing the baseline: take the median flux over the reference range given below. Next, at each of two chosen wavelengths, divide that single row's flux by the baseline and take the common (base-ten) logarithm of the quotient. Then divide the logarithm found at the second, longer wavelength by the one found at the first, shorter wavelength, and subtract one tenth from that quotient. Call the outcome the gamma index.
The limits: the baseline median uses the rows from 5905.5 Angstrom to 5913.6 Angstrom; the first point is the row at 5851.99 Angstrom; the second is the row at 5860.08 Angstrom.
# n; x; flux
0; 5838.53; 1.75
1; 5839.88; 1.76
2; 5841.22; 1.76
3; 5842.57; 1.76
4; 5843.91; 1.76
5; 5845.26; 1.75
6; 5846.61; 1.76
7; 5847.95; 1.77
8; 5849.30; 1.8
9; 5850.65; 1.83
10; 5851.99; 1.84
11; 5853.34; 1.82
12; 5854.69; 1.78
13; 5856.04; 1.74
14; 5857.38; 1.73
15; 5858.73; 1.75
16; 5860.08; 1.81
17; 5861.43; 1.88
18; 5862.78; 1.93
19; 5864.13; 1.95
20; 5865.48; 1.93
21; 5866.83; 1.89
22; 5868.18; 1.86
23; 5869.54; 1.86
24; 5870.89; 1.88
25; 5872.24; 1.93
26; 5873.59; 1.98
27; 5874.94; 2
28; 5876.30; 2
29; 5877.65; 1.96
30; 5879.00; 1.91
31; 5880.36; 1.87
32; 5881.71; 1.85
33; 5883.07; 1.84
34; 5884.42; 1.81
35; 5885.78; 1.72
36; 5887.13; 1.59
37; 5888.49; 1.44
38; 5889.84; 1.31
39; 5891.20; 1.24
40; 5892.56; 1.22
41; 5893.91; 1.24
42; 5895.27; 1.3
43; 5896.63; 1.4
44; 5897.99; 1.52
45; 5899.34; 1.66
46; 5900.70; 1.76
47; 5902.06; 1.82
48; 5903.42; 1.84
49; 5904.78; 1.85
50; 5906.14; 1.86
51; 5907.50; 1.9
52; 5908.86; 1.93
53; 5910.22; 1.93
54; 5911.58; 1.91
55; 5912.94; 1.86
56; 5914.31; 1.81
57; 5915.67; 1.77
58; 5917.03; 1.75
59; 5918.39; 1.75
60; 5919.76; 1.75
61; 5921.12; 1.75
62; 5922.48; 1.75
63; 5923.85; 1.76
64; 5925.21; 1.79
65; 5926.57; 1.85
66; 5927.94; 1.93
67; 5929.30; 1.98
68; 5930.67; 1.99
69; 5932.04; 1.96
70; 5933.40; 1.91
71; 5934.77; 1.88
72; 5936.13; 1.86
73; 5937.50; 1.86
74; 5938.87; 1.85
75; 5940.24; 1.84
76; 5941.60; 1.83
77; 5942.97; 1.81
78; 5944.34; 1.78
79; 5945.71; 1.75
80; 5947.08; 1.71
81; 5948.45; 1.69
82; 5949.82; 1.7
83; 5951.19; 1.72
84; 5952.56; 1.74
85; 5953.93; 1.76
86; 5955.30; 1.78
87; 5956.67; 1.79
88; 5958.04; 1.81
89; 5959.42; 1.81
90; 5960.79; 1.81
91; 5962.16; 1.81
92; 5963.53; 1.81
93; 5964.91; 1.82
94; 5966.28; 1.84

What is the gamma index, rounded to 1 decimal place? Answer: 1.4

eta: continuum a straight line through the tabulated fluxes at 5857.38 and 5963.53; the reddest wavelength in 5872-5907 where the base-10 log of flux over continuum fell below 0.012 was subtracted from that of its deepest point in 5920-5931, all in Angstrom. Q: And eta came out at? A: 21.8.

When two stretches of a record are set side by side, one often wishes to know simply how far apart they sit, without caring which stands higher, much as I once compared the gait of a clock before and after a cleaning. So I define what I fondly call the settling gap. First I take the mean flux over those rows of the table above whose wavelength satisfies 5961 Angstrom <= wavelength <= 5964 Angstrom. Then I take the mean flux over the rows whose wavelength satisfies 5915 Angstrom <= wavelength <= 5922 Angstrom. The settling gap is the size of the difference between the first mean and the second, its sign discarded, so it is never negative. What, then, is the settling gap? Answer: 0.06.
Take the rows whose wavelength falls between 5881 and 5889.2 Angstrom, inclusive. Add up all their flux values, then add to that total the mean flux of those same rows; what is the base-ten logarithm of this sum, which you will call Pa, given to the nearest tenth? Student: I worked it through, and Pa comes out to 1.1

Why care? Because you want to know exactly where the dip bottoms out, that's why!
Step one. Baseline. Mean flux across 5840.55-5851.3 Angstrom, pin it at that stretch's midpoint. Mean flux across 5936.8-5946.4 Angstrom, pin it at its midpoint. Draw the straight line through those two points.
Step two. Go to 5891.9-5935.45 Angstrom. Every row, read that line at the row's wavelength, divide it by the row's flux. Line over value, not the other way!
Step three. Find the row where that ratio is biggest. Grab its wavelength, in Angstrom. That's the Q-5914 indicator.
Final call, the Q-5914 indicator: 5892.56 Angstrom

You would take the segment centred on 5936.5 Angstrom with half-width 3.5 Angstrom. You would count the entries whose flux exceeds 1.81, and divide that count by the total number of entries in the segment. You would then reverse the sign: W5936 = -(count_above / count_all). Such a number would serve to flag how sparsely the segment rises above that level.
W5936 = -1.00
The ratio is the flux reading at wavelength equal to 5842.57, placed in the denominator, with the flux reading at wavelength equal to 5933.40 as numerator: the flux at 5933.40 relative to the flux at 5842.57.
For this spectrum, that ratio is 1.09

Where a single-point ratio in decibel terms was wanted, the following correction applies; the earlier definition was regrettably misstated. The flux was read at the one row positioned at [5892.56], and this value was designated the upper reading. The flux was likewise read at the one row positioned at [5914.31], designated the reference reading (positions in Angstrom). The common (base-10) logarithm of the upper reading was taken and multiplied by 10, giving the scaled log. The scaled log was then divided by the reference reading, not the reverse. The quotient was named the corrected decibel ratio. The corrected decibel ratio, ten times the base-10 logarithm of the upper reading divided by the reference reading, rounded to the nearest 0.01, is 0.48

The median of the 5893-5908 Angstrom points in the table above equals 1.76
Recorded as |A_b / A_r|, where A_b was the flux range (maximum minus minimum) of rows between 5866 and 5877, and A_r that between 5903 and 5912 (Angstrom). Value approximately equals 1.6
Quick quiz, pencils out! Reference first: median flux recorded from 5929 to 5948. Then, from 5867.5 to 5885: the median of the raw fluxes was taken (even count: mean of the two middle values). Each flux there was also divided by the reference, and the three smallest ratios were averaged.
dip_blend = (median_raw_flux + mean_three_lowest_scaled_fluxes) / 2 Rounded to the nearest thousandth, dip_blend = 1.434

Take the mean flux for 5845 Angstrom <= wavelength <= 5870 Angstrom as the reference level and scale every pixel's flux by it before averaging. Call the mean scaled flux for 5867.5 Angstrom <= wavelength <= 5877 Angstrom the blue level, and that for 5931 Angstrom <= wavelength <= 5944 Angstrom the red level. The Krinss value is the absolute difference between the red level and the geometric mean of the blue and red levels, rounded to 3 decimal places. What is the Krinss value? 0.017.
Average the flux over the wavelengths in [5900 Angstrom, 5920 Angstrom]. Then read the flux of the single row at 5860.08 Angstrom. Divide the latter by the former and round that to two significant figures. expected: 0.99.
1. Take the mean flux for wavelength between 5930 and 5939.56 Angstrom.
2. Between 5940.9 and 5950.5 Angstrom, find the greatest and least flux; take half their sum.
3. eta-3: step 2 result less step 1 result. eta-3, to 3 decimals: -0.141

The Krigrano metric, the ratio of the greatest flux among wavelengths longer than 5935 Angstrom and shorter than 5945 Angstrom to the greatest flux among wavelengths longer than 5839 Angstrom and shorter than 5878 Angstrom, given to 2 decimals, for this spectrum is 0.93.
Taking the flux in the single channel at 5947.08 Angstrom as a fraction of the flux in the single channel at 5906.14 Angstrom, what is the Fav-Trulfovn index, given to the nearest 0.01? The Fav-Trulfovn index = 0.92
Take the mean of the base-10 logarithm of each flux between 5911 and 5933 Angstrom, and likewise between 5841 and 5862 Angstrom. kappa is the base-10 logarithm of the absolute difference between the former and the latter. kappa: -1.92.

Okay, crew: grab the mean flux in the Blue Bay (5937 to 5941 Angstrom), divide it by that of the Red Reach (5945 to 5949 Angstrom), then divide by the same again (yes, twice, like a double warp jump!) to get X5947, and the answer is 0.63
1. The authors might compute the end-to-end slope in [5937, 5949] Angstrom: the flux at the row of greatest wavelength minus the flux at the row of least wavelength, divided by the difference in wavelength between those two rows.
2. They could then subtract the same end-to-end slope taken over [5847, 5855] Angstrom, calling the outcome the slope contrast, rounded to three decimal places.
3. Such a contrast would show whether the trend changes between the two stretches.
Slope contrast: -0.017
